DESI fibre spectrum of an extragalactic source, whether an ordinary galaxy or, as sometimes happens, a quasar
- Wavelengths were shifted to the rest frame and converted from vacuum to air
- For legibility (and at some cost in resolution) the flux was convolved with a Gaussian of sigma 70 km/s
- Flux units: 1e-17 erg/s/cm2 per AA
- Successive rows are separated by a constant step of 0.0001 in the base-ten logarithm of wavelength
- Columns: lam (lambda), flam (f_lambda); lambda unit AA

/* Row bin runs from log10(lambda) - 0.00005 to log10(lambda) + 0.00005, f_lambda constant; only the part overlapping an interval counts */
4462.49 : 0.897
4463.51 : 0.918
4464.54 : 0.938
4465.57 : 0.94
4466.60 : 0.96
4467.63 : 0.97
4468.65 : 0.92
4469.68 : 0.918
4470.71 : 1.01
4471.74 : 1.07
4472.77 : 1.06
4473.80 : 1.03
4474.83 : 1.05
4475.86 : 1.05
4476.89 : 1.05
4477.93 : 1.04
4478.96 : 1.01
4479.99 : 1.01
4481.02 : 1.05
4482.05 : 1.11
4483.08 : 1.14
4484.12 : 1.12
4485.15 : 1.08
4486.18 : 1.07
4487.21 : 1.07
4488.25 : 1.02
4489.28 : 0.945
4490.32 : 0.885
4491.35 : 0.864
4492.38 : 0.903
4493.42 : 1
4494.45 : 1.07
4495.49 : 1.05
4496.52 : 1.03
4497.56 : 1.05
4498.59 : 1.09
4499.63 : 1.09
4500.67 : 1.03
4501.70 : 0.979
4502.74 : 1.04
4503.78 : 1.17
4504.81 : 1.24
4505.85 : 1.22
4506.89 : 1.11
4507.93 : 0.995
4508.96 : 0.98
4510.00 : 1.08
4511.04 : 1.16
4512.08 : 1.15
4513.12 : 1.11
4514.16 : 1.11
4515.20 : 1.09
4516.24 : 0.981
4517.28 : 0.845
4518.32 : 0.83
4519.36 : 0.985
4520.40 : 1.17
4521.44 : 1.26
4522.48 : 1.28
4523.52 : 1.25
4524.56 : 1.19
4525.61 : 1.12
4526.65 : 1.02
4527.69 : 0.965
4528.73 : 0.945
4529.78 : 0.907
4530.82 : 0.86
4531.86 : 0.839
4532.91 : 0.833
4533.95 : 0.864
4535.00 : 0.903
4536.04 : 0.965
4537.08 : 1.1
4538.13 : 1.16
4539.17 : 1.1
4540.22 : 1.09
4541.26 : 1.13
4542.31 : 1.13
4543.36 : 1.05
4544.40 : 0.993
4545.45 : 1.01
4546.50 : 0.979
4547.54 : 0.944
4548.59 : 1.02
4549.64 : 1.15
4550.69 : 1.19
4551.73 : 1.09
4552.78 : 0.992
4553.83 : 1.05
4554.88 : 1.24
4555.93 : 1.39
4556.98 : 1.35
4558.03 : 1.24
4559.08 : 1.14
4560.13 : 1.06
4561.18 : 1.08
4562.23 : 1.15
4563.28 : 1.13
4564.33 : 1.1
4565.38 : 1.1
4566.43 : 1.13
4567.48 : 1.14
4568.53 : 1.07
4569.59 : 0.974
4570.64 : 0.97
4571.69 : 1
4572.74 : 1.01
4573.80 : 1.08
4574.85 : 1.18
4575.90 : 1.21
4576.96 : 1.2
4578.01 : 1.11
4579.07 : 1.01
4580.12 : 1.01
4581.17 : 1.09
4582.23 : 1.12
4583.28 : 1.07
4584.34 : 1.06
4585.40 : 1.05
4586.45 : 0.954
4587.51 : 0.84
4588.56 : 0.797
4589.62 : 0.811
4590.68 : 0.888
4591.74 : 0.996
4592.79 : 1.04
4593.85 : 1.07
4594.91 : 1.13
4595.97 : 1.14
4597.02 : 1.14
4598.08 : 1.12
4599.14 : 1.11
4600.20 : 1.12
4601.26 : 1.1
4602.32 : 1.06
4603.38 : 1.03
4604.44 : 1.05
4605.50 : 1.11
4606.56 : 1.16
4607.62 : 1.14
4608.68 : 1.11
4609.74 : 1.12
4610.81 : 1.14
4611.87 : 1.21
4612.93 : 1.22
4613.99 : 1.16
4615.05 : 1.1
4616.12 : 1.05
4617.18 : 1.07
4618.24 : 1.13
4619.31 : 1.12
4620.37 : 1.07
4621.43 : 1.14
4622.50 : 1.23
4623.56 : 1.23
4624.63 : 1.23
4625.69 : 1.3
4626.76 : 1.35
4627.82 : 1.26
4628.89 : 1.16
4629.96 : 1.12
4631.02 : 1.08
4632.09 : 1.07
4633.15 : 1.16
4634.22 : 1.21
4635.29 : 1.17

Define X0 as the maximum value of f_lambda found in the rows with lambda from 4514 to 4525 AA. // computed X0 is 1.28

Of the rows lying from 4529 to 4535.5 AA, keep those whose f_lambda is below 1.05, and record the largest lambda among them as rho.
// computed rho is 4535.00 AA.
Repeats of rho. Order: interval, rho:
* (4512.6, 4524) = 4519.36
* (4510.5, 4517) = 4516.24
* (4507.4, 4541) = 4536.04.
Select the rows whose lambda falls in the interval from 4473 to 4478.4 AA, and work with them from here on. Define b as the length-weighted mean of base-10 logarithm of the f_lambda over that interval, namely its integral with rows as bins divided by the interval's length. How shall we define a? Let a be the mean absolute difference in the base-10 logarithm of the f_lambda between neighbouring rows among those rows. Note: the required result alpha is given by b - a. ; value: 0.02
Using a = 0.003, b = 0.019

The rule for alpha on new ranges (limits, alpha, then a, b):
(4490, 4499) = -0.02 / 0.018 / -0.004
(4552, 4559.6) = 0.04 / 0.039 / 0.075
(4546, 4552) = -0.01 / 0.031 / 0.024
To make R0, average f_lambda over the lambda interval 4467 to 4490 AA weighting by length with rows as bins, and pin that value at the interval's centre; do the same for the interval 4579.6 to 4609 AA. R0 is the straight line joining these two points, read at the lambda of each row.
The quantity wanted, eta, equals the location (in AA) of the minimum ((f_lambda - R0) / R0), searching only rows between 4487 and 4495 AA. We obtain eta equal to 4491.35 AA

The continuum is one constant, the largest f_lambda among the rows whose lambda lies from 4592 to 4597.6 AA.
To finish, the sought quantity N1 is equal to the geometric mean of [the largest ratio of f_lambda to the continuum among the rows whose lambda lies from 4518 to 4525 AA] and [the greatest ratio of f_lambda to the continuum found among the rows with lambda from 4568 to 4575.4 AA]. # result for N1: 1.08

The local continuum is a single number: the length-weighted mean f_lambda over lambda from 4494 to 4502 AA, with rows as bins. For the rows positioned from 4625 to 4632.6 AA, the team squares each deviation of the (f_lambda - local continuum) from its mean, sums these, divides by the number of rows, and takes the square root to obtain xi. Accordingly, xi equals 0.103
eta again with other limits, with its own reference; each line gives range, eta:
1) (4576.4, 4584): 4580.12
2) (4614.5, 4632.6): 4616.12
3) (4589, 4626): 4589.62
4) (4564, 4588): 4587.51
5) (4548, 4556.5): 4552.78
